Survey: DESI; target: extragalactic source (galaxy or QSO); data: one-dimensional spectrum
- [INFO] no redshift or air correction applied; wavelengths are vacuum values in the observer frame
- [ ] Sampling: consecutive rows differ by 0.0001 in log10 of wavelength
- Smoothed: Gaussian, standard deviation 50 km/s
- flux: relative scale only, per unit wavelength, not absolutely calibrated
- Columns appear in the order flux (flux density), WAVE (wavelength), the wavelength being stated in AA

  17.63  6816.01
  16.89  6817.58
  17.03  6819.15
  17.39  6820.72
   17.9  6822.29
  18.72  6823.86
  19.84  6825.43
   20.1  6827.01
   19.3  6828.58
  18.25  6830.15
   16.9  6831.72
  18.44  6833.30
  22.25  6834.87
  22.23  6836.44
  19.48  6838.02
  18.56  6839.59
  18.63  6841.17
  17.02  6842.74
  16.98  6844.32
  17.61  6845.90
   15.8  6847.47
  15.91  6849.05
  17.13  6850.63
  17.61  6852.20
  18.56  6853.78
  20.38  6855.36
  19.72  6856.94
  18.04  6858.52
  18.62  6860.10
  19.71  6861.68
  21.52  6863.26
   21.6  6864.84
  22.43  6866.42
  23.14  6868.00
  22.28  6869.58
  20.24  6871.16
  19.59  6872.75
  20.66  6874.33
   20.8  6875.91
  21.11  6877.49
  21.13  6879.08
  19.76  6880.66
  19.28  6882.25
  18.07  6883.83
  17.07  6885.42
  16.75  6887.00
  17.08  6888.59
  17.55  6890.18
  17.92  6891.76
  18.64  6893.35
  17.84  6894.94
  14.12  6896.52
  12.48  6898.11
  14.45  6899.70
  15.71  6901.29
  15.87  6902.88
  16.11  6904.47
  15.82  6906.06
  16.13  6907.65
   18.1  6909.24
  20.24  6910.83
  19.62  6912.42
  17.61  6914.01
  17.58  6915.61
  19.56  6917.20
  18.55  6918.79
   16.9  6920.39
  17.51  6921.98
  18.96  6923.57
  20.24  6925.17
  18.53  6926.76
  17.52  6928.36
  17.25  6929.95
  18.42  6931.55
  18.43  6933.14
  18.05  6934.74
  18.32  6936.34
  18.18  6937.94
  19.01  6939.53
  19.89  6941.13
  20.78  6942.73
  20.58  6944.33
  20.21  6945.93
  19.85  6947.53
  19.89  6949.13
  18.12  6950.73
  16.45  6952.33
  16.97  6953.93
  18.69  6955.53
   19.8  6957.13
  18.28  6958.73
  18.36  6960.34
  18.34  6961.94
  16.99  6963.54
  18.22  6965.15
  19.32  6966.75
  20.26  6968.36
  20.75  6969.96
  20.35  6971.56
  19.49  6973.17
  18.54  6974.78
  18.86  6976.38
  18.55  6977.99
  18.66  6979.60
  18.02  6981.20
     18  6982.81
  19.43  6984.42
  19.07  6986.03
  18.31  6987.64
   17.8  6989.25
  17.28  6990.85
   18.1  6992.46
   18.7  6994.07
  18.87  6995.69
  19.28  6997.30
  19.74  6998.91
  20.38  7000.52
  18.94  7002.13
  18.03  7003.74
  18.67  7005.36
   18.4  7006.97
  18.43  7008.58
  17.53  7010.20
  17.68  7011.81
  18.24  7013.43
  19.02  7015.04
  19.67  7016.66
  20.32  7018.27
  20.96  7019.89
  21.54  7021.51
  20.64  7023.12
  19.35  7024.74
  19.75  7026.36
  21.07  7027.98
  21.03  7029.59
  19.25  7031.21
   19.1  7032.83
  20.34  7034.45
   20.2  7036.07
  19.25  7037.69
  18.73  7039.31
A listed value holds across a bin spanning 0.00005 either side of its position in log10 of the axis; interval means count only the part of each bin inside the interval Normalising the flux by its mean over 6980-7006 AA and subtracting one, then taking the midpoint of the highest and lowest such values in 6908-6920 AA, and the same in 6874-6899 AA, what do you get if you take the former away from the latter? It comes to -0.113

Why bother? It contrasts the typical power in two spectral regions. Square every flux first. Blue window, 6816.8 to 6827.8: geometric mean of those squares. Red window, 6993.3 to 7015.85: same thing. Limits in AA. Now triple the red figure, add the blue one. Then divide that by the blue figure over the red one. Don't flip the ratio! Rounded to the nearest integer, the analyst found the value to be 1452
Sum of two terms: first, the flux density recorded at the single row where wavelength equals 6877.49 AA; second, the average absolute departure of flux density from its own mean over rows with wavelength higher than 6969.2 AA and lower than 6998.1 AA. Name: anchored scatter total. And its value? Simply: 21.8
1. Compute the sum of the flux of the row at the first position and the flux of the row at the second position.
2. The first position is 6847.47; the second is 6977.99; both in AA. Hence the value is 34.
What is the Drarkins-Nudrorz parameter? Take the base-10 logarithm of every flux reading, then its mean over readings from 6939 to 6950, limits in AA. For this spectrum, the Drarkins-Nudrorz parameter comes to 1.30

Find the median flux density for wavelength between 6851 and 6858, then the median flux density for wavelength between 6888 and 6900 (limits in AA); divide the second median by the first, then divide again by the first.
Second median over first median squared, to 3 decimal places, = 0.047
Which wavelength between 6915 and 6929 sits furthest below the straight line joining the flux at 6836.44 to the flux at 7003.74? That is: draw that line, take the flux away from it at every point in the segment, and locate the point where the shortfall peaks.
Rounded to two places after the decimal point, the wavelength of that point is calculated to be 6920.39 AA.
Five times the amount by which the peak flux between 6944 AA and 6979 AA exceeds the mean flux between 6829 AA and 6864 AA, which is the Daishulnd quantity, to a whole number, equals 11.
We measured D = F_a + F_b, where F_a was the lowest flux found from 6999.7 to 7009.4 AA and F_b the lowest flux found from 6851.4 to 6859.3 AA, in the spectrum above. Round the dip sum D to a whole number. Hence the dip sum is 36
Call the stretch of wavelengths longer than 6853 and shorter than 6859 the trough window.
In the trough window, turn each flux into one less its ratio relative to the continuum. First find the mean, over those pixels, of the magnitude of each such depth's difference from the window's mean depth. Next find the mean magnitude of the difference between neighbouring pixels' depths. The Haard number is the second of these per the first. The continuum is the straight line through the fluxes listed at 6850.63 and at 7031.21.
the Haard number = 1.6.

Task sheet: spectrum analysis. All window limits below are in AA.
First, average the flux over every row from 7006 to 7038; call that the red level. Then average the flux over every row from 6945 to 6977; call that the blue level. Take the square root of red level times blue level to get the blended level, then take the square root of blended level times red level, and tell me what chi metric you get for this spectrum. 19.4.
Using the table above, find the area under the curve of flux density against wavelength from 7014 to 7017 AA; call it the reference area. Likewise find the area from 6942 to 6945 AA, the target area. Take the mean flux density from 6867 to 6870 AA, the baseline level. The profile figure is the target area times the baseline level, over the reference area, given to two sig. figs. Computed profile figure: 24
